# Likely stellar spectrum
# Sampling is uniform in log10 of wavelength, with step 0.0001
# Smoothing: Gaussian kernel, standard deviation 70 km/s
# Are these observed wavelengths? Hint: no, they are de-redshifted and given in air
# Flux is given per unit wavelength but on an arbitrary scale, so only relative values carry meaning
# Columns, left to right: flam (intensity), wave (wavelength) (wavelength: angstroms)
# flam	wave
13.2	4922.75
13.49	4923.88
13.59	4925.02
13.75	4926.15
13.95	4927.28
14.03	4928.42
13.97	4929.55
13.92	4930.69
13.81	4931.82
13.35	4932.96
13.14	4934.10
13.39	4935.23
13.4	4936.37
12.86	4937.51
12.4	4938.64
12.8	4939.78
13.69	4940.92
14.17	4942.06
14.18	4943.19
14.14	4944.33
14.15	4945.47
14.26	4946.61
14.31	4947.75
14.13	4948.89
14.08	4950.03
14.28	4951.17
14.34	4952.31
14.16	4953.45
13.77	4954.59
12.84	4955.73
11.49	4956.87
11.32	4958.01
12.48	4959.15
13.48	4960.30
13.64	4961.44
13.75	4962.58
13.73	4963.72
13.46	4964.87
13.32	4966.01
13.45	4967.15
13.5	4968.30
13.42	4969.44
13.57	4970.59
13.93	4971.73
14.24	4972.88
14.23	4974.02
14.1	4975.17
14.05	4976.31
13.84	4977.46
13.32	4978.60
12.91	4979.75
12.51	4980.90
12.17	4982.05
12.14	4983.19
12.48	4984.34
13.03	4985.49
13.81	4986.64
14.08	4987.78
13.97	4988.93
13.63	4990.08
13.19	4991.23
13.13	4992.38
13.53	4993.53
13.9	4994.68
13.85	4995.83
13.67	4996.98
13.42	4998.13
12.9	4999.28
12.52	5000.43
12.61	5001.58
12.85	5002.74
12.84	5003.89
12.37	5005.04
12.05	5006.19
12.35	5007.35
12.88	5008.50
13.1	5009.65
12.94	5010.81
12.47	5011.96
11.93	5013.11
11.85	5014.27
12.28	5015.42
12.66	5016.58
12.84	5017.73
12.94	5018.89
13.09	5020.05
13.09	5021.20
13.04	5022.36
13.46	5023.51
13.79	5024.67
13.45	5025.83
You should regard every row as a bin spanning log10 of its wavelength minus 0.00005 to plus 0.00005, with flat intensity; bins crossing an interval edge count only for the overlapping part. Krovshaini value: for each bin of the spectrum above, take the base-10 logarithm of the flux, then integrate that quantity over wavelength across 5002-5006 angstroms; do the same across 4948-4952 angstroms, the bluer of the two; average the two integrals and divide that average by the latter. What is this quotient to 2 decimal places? 0.98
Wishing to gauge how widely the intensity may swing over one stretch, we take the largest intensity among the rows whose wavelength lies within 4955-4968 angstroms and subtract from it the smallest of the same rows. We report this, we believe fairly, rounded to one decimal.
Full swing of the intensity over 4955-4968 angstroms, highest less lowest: 2.4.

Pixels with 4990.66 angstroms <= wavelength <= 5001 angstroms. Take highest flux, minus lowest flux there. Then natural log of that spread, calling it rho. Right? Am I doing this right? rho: 0.32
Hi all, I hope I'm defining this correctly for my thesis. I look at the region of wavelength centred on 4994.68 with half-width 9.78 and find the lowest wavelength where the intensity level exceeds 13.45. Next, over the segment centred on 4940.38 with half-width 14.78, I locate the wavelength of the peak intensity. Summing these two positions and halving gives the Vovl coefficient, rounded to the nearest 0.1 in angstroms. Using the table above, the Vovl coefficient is 4969.5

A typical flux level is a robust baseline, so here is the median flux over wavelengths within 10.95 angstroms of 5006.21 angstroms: 12.7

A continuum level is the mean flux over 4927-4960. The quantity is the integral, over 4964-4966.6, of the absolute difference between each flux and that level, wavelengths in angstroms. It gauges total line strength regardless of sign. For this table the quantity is 0.4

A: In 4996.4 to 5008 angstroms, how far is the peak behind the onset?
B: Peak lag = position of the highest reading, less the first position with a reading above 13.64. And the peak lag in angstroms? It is 0.0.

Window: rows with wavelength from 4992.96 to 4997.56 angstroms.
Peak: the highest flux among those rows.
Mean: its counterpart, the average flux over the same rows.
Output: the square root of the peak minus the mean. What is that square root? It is 0.4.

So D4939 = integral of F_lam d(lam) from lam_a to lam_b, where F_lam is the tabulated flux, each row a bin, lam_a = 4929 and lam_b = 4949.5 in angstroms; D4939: 280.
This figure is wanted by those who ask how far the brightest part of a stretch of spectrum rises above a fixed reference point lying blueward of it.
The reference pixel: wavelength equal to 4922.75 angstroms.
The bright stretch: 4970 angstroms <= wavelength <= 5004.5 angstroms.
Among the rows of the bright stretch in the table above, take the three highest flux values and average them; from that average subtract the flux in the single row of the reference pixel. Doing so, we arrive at 1.0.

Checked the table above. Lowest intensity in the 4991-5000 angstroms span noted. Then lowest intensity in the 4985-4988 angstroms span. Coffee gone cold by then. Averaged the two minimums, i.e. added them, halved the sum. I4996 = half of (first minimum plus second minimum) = 13.0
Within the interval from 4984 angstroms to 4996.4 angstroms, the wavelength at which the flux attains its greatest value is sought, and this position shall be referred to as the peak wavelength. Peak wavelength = 4987.78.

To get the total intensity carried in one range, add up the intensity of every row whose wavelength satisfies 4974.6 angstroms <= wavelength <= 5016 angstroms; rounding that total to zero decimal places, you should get 469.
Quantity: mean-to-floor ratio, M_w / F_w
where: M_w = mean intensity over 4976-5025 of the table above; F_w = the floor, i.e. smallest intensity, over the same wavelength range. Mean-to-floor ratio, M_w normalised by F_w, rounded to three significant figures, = 1.10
